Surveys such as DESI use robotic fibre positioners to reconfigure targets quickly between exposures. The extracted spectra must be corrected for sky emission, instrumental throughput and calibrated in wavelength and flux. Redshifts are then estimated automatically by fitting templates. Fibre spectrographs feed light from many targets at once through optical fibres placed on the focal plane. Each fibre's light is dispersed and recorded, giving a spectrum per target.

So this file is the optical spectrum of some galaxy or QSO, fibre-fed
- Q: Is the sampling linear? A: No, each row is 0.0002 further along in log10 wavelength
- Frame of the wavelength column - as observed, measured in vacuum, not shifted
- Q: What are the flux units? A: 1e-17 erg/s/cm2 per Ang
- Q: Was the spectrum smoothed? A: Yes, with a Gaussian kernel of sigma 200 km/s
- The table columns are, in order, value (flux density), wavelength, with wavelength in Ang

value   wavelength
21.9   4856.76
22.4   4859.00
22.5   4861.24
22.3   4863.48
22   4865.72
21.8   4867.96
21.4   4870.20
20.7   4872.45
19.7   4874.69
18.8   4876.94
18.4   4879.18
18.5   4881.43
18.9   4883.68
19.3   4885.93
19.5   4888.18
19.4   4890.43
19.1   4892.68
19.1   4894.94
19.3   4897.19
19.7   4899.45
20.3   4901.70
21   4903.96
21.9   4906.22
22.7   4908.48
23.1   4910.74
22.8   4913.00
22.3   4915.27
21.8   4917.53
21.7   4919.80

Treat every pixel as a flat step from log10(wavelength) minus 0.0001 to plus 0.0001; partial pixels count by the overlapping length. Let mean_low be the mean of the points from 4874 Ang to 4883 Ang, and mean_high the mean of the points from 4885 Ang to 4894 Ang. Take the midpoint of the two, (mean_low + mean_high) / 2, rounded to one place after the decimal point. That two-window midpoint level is 19.1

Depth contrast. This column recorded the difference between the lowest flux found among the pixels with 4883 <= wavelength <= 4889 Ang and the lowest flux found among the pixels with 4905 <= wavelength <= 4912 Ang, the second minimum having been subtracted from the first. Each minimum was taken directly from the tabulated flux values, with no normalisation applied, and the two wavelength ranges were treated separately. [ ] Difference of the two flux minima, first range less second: -3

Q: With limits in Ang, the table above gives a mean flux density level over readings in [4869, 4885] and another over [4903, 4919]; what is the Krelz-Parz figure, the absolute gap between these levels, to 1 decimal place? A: 2.7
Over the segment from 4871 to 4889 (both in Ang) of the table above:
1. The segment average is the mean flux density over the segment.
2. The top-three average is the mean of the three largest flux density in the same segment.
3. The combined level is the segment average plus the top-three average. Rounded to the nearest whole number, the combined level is 39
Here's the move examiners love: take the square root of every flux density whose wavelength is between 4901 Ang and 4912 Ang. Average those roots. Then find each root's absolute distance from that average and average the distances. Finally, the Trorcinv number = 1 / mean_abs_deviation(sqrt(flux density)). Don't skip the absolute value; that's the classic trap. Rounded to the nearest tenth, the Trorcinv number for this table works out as 10.1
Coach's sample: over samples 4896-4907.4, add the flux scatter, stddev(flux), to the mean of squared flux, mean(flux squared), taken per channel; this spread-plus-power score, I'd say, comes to 420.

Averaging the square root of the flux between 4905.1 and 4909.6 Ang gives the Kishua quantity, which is 4.72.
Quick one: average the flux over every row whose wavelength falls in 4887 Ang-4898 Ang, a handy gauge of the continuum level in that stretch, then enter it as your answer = 19.3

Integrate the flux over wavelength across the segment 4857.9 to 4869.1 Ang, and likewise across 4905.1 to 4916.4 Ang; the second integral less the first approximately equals 6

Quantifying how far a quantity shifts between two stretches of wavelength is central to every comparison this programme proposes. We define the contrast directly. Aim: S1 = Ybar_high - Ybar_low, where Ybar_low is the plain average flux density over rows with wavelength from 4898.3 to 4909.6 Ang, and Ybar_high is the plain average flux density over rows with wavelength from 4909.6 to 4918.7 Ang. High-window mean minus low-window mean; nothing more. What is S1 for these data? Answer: 1.4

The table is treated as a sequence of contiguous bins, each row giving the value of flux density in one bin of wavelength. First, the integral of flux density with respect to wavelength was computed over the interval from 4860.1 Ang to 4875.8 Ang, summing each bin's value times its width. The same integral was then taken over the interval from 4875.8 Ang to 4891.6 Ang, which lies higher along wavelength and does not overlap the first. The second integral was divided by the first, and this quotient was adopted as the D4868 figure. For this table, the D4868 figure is 0.89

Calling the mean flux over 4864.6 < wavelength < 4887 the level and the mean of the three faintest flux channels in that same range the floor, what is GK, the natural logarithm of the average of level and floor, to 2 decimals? 2.96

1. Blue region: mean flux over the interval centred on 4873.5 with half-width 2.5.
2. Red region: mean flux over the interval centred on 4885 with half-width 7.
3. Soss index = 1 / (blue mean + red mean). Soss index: 0.0255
